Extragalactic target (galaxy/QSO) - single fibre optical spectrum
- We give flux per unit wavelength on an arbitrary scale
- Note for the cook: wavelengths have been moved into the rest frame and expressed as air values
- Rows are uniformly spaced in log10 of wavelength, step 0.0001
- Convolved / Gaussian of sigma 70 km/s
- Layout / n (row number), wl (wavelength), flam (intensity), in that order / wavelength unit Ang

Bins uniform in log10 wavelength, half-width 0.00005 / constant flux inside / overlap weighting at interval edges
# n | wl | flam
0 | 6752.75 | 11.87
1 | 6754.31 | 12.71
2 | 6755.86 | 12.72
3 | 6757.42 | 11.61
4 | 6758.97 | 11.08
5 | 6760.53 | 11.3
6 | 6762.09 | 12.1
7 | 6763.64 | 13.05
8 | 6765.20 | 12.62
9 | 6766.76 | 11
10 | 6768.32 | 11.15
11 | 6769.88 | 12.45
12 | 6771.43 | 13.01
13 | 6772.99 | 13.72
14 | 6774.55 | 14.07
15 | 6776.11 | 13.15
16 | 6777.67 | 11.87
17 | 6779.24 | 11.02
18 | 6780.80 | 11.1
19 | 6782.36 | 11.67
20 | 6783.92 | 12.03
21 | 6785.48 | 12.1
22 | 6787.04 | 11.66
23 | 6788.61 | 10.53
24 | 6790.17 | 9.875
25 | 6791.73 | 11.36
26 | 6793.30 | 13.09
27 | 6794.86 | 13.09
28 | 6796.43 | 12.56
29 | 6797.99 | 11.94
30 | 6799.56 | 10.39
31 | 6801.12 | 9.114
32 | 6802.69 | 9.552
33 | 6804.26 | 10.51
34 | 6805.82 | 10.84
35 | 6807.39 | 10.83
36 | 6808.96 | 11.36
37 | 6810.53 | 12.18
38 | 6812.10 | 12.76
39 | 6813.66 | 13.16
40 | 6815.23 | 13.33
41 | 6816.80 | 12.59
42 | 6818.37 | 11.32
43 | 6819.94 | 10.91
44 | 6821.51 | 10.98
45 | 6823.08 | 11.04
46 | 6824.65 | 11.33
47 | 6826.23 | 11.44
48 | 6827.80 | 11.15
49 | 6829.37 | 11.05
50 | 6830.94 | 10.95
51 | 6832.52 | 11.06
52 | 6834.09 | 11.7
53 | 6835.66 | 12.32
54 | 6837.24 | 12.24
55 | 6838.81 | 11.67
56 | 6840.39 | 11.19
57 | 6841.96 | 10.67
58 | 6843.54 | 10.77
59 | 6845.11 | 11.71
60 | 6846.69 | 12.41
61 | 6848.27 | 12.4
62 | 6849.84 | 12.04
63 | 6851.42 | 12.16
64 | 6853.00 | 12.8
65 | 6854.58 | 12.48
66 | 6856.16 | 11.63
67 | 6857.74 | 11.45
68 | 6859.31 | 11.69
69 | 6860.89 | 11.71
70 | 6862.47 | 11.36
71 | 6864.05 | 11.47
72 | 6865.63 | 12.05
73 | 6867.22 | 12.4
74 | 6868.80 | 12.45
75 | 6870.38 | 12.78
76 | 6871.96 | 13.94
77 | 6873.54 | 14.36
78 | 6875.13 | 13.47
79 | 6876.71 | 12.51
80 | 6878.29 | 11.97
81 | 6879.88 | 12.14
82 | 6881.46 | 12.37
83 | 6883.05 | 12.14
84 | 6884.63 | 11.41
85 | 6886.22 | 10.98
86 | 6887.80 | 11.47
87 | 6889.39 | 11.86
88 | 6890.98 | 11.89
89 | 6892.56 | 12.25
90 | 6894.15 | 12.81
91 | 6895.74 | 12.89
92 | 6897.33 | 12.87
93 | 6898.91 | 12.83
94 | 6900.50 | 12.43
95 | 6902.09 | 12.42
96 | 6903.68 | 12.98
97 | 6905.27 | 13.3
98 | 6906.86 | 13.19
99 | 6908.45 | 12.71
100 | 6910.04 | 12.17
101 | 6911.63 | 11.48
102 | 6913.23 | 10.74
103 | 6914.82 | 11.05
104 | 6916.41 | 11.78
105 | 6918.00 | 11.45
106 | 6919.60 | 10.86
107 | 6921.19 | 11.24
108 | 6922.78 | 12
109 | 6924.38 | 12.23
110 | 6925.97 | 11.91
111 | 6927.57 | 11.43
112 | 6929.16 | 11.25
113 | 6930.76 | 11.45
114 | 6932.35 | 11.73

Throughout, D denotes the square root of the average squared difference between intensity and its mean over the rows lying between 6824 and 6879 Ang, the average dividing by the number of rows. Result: 0.83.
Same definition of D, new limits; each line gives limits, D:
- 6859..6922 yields 0.82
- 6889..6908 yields 0.45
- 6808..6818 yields 0.66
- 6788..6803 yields 1.40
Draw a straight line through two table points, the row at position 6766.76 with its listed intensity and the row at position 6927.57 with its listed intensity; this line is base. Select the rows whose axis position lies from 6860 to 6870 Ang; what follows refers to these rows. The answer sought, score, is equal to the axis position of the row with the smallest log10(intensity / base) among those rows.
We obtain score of 6862.47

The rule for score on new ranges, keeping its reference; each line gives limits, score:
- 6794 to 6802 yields 6801.12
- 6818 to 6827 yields 6819.94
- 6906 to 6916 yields 6913.23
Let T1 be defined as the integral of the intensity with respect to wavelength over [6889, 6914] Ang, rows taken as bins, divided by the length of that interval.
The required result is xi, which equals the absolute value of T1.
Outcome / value 12.4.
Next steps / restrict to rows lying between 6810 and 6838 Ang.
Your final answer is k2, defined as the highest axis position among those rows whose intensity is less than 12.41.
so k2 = 6837.24 Ang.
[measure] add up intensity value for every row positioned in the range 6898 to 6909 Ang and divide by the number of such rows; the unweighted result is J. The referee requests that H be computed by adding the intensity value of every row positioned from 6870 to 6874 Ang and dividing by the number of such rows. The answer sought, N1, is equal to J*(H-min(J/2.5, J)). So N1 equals 110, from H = 13.7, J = 12.8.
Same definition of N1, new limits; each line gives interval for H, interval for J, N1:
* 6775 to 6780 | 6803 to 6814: 86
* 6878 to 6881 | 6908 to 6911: 88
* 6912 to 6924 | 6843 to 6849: 78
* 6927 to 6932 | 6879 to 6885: 79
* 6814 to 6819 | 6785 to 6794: 90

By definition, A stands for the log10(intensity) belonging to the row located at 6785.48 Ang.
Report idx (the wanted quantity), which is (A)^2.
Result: 1.17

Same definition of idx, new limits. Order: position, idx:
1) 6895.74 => 1.23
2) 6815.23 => 1.27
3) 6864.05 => 1.12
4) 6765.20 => 1.21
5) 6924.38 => 1.18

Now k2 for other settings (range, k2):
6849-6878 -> 6867.22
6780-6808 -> 6807.39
